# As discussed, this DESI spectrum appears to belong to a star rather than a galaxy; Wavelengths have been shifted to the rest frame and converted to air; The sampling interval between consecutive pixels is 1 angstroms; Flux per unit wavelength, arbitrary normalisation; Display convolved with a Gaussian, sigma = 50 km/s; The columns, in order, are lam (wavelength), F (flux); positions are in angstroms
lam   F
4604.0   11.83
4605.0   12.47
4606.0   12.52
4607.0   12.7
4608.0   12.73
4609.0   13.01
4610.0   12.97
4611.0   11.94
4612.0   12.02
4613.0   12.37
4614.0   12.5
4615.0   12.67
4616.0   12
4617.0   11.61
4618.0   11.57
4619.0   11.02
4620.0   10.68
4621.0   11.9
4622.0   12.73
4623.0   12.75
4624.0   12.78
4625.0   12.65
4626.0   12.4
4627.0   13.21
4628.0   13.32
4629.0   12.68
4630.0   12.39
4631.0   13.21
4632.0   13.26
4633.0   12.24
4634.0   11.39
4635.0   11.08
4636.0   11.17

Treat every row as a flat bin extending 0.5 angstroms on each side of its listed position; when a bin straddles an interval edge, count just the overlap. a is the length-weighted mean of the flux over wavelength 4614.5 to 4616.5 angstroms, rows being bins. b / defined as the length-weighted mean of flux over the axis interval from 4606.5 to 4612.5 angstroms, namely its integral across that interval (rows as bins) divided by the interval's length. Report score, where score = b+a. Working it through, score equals 24.9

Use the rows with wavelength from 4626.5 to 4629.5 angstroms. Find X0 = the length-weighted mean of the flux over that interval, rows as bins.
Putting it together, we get 13.07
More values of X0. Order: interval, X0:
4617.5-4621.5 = 11.29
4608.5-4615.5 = 12.50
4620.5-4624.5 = 12.54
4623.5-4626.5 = 12.61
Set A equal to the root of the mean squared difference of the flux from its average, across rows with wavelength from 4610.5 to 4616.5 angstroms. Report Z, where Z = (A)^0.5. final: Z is 0.5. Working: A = 0.3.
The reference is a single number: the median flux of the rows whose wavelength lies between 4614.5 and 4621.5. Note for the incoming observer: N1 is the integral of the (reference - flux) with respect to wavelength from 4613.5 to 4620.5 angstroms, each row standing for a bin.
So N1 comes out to -0.8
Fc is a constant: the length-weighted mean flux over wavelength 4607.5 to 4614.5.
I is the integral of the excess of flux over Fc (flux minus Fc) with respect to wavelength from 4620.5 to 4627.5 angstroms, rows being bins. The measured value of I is 0.88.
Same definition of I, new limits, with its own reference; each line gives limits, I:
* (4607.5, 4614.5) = 0.00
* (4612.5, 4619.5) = -3.80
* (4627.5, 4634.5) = 0.95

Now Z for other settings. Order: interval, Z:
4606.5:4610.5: 0.4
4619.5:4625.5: 0.9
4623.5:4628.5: 0.6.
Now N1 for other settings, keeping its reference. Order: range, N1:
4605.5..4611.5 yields -6.2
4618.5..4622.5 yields 0.1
